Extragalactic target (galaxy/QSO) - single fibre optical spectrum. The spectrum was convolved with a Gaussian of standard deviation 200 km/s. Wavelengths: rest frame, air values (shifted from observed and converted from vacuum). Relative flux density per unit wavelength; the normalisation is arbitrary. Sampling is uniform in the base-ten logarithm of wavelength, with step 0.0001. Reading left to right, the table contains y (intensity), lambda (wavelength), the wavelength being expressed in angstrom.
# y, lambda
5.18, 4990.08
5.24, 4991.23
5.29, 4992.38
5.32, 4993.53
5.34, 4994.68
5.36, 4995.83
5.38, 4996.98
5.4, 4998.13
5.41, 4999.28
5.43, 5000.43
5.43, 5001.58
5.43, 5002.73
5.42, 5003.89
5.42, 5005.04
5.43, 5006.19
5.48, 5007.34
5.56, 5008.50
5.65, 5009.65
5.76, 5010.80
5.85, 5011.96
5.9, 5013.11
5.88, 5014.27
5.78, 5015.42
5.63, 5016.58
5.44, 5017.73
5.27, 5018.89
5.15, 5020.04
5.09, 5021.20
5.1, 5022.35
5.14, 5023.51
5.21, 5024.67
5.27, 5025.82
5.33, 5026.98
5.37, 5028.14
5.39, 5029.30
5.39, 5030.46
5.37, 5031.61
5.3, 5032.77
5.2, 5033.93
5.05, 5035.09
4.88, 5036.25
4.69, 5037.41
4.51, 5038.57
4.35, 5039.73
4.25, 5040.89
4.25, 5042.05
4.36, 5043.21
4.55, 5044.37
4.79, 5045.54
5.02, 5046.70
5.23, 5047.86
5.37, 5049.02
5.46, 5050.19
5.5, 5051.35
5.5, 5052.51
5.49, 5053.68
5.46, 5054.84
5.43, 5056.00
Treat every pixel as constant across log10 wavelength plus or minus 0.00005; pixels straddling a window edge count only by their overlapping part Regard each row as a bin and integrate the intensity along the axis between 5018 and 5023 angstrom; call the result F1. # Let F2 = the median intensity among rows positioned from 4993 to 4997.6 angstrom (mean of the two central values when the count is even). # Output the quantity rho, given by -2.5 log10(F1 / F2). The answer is -1.71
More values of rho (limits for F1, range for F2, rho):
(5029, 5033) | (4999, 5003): -1.49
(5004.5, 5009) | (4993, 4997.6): -1.66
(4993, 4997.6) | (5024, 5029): -1.67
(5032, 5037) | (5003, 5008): -1.68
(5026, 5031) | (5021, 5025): -1.80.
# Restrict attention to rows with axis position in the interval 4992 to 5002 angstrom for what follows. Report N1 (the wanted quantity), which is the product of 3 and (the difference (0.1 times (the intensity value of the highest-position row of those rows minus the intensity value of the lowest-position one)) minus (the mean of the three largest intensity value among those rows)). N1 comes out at -16.2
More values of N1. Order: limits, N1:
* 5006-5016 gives -17.5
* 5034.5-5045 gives -14.8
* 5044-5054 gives -16.2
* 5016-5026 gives -16.4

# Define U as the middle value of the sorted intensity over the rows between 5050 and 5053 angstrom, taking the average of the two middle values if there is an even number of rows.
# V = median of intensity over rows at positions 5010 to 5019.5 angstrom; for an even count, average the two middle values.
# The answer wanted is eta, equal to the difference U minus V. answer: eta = -0.3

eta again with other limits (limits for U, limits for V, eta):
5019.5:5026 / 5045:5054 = -0.3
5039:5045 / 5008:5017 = -1.4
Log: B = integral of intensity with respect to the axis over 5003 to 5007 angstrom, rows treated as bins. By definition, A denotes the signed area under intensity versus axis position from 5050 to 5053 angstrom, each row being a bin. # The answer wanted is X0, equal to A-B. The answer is -5.20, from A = 16.5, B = 21.7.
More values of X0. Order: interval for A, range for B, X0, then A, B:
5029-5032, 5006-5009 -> -0.28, 16.2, 16.5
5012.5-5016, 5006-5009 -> 4.03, 20.5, 16.5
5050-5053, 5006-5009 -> 0.04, 16.5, 16.5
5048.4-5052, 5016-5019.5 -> 0.52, 19.6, 19.1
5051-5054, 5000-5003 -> 0.17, 16.5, 16.3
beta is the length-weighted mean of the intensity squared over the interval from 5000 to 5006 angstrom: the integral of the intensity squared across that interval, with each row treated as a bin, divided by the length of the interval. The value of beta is 29.4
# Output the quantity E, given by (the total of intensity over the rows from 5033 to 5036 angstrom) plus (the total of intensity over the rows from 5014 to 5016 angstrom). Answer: 21.9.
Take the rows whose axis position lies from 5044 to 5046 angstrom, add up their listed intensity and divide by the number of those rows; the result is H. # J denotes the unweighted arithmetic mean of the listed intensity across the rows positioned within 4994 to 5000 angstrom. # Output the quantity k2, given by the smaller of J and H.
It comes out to 4.67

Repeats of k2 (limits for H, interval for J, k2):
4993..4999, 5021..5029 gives 5.22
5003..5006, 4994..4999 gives 5.37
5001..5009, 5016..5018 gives 5.45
